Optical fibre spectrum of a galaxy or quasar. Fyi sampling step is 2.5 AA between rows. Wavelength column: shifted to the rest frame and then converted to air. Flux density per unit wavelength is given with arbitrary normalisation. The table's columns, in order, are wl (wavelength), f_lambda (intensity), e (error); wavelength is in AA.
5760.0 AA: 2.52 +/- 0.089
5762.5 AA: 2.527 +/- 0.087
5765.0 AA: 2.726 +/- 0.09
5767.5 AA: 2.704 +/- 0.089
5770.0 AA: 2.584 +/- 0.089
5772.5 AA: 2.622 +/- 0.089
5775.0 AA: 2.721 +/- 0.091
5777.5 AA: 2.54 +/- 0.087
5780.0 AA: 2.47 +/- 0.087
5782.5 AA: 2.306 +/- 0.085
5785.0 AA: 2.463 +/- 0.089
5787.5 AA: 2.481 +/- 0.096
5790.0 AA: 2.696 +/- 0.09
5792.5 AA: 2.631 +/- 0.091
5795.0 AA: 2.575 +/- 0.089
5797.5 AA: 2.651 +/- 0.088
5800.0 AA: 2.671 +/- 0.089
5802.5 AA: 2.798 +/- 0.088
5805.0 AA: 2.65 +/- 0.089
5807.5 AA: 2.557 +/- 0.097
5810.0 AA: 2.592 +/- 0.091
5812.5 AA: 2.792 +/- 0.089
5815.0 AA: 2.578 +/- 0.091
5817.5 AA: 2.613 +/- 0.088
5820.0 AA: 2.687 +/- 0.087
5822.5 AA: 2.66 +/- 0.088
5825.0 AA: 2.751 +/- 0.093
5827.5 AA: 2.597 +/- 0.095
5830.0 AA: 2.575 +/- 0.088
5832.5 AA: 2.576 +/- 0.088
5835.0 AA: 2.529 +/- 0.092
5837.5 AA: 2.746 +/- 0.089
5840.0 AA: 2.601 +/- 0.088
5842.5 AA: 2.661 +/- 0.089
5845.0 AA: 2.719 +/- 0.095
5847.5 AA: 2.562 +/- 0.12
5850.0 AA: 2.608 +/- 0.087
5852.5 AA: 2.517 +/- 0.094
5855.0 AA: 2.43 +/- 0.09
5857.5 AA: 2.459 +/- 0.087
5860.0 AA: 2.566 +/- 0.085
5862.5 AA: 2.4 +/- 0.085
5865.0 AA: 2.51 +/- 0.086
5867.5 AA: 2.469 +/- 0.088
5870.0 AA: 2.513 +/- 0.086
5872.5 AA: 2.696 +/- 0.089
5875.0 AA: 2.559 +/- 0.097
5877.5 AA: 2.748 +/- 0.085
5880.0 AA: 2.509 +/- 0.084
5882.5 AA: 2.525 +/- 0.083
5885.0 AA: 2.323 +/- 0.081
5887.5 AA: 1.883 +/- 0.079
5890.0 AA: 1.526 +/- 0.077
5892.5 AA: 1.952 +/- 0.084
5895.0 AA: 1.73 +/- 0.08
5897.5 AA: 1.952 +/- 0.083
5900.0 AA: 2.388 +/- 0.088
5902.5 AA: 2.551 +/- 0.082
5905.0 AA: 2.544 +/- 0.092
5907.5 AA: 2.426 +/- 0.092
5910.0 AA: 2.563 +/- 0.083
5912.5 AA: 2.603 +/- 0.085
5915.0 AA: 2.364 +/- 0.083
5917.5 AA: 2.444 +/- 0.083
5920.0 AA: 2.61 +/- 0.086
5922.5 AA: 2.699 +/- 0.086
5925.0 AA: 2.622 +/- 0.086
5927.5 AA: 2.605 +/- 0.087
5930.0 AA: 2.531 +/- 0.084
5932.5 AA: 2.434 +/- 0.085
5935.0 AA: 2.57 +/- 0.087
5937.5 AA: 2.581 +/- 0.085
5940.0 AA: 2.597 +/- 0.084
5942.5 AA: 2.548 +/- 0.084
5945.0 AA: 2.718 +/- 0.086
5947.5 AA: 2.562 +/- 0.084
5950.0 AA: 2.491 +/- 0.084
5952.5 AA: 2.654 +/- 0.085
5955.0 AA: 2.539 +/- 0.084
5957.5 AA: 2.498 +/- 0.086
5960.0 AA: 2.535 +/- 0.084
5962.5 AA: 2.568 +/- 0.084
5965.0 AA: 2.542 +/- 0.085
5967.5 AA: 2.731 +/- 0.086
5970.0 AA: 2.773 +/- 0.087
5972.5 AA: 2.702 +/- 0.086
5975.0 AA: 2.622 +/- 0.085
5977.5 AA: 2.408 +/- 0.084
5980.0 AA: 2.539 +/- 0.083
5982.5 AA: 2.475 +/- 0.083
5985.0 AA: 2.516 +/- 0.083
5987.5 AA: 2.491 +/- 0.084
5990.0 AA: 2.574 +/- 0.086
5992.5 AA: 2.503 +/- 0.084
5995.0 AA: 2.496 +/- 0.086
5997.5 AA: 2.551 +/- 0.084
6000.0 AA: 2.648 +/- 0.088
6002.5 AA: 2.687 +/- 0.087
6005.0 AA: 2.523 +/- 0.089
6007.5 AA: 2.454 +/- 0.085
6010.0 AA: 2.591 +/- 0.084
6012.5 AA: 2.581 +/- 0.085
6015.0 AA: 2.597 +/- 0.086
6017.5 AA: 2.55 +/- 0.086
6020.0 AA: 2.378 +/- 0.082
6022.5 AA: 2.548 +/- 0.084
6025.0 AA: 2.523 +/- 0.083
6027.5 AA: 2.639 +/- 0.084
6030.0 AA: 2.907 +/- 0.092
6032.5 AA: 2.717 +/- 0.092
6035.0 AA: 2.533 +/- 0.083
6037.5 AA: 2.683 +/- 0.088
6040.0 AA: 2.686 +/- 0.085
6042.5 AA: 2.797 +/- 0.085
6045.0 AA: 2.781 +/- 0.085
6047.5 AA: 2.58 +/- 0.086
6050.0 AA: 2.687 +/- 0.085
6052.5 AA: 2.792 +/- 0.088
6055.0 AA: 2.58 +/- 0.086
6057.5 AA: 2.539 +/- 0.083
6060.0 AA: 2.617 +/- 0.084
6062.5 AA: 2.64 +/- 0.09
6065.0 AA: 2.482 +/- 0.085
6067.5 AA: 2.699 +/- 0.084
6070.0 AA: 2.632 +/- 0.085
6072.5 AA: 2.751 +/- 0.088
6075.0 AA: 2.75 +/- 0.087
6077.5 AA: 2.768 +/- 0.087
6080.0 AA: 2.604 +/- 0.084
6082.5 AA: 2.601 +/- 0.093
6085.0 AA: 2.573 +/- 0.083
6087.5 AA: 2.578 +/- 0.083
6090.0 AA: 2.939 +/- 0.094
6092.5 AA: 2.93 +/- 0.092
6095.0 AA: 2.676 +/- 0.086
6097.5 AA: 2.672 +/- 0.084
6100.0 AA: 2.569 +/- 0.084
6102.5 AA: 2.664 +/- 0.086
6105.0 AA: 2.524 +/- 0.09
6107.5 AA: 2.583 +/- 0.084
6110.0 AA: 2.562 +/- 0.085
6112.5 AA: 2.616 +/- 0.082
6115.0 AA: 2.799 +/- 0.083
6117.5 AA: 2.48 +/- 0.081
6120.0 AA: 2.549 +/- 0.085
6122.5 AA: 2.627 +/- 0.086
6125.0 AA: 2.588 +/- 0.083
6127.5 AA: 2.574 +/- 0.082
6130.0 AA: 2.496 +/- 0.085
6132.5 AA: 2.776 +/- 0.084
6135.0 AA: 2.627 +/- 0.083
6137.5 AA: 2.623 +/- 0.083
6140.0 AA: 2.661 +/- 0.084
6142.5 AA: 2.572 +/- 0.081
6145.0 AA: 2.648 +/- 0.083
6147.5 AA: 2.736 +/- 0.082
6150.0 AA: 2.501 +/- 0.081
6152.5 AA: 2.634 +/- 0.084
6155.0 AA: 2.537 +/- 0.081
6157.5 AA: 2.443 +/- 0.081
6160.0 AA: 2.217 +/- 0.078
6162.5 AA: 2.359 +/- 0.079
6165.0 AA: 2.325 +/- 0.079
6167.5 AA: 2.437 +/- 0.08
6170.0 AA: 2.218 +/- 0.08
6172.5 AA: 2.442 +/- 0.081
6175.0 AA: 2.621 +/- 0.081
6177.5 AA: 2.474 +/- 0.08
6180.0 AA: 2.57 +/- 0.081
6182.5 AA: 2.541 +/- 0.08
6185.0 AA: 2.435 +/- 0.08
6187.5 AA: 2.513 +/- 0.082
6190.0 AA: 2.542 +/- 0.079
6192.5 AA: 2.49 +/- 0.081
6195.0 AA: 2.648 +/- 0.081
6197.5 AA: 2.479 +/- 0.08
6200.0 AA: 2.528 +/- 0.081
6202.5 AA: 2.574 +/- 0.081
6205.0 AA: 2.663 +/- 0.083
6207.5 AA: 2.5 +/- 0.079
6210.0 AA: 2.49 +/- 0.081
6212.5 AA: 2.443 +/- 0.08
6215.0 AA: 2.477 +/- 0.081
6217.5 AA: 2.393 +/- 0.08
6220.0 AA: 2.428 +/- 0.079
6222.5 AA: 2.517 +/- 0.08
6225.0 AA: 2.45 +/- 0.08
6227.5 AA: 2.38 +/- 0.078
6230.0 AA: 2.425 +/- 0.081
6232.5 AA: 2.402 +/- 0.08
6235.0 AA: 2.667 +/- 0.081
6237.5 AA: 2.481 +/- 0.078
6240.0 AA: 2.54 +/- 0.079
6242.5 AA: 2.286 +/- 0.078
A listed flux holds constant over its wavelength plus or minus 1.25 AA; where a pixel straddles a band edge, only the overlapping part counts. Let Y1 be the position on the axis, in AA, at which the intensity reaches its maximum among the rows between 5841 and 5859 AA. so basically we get 5845.0 AA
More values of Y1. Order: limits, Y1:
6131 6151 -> 6132.5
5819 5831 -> 5825.0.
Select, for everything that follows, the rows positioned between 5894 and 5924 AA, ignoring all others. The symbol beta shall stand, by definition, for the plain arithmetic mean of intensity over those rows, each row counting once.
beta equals 2.41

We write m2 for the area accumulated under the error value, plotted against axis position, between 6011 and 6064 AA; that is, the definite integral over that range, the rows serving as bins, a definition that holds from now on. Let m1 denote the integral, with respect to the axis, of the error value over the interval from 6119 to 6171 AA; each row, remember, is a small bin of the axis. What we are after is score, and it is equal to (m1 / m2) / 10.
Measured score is 0.094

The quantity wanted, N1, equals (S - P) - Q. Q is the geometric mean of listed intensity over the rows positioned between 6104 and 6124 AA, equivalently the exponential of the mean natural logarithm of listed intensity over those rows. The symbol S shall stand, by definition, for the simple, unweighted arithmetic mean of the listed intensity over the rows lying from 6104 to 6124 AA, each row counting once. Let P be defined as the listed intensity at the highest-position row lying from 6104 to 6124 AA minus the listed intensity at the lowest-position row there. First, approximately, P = 0.10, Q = 2.59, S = 2.59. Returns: -0.10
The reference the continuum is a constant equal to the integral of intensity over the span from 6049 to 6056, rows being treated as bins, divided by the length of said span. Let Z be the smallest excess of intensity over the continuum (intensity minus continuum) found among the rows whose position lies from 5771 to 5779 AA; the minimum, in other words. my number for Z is -0.15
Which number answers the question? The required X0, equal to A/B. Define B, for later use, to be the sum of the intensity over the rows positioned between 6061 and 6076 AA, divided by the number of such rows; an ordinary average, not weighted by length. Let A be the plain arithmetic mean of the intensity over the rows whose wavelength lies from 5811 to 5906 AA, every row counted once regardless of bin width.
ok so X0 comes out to 0.93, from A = 2.47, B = 2.66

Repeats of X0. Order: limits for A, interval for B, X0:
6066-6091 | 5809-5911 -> 1.09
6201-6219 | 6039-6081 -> 0.94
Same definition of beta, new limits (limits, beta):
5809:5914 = 2.48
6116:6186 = 2.53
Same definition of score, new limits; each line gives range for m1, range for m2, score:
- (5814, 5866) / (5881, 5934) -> 0.106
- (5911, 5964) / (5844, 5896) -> 0.099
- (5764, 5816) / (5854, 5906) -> 0.105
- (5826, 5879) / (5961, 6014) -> 0.106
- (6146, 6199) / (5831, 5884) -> 0.090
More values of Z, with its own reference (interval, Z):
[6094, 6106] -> -0.17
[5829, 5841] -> -0.16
